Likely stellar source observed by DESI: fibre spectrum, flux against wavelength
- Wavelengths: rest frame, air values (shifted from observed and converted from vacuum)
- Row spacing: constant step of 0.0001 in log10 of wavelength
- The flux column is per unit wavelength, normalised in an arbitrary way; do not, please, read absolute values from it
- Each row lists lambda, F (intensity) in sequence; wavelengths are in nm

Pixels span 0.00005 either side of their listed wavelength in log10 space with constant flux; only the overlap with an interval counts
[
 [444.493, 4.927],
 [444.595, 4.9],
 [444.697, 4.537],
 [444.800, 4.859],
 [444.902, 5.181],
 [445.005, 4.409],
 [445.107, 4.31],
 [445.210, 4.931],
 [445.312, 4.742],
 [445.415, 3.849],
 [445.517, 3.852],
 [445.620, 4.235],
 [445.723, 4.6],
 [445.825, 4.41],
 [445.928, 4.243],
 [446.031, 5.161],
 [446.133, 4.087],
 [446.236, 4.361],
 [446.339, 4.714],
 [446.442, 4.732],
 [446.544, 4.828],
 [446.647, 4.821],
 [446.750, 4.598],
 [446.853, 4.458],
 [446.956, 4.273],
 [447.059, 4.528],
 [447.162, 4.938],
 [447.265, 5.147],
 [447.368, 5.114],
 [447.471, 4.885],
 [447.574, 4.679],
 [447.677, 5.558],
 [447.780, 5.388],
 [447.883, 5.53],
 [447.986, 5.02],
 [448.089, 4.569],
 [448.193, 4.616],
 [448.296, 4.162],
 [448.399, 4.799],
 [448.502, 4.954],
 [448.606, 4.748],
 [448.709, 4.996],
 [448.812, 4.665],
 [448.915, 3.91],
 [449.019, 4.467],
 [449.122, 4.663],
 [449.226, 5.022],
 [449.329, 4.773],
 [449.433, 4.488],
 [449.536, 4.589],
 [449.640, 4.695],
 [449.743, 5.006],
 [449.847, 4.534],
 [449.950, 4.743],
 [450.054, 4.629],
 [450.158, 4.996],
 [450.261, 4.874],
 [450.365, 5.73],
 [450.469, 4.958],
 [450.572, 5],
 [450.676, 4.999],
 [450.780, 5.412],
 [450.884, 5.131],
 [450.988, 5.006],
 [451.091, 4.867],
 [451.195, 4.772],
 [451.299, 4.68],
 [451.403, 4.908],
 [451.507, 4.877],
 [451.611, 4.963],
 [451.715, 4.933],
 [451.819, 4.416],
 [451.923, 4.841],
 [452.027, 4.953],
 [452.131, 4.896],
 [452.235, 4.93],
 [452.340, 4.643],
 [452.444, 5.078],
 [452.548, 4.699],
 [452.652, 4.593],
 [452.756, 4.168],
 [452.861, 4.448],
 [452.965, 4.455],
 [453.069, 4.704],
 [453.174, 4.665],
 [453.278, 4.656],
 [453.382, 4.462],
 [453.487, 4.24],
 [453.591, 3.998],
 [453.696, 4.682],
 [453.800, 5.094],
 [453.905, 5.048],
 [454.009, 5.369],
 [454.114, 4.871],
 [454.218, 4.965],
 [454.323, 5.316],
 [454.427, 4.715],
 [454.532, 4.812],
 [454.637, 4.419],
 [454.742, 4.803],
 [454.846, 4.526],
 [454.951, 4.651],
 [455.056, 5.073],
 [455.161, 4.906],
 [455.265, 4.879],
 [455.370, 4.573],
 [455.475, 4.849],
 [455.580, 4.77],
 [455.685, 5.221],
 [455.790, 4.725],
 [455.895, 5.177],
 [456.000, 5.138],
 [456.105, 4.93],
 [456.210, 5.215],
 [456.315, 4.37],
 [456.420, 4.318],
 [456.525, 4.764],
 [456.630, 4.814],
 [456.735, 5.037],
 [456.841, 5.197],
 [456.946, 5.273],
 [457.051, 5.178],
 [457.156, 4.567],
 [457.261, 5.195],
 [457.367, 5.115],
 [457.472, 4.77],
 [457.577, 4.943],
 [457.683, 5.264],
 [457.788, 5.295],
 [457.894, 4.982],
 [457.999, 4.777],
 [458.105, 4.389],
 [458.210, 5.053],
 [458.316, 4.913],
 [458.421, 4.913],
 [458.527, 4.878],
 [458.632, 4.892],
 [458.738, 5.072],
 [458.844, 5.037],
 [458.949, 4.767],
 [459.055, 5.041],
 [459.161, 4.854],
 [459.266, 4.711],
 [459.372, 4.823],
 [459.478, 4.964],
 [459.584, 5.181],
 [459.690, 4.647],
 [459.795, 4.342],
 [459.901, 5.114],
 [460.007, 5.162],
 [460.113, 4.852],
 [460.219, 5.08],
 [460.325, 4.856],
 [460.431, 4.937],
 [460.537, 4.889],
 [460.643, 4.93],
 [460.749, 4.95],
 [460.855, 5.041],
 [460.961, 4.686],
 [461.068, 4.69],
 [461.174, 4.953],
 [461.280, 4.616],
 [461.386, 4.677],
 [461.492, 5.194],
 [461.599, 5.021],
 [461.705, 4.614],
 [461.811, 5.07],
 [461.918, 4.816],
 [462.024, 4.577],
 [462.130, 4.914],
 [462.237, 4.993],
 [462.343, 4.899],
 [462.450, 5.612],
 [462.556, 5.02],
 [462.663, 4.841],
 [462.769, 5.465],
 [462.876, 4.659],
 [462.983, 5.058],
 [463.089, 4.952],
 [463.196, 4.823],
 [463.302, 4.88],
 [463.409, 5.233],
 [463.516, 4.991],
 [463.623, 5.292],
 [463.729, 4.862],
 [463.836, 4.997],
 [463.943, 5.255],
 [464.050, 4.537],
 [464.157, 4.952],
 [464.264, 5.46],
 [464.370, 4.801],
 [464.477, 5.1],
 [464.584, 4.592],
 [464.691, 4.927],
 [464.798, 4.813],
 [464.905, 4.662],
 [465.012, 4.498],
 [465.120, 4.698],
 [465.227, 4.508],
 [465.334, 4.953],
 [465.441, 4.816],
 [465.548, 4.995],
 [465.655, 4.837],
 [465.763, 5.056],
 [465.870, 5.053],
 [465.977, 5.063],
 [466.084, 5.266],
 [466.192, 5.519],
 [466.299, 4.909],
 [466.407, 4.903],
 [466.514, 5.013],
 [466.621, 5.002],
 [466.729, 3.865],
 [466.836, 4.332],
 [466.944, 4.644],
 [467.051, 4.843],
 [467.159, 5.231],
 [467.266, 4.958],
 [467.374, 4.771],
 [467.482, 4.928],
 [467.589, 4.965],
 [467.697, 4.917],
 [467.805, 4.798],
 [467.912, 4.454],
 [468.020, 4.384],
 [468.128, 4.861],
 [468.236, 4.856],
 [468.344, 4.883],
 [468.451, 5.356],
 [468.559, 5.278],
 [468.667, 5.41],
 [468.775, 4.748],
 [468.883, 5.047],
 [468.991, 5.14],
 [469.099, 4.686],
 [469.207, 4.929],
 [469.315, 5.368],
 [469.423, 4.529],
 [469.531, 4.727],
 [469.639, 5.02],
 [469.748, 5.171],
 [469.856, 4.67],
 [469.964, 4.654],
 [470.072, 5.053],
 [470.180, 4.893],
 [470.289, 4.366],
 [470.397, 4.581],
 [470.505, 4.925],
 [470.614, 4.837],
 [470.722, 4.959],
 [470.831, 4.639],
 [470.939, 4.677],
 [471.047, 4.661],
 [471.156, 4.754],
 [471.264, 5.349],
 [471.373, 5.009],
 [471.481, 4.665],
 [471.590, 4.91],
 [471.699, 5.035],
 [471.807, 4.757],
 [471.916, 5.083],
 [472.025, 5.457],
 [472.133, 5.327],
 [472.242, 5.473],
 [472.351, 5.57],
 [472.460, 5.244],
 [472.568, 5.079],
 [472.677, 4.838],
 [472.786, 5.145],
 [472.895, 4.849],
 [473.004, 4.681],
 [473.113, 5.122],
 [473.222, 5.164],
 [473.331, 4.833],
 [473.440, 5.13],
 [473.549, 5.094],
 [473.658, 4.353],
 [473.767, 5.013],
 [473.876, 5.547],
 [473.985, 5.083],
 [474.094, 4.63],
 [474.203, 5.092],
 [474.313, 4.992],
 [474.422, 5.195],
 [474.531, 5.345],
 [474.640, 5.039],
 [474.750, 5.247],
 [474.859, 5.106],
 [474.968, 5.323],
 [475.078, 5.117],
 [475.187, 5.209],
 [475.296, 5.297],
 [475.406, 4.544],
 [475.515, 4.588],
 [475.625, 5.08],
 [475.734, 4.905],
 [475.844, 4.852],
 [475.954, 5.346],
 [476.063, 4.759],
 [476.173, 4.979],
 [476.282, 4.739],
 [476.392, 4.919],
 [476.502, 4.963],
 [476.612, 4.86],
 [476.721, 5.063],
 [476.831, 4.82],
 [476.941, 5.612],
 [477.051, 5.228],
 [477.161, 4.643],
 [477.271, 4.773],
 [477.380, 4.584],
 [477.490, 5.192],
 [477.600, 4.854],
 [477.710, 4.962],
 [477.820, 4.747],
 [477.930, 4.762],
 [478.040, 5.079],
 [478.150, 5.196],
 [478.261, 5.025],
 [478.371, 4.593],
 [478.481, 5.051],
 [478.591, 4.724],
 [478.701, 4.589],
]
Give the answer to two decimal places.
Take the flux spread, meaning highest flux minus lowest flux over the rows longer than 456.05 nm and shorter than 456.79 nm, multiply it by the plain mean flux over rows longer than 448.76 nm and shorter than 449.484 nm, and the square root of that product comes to 2.02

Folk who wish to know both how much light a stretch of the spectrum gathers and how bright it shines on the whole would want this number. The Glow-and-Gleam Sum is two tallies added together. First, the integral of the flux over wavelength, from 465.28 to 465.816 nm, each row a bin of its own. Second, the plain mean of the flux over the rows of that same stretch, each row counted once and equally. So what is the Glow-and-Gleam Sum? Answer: 7.57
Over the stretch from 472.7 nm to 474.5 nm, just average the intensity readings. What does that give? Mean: 5.00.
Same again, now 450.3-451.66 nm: 5.02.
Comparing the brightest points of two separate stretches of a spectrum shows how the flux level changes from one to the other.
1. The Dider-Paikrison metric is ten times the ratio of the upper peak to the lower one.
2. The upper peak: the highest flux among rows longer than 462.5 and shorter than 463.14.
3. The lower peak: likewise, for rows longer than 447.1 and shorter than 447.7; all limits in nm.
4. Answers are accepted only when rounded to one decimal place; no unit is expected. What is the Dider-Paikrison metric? 9.8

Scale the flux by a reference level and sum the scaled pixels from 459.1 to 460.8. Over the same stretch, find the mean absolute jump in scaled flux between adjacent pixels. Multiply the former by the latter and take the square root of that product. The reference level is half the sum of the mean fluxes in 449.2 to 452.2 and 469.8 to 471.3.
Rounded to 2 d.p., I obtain 0.85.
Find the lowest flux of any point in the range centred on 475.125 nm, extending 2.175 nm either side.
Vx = 4.353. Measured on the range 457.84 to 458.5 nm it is 4.389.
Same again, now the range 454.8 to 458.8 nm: 4.318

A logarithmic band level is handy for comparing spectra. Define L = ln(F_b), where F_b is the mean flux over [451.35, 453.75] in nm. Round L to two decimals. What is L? 1.54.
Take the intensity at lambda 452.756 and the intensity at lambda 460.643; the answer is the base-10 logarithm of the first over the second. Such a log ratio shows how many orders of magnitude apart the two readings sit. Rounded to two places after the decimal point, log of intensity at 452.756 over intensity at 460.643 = -0.07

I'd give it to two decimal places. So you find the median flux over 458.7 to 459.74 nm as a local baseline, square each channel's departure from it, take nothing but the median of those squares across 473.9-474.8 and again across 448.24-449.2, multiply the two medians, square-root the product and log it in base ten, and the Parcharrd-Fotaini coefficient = -1.24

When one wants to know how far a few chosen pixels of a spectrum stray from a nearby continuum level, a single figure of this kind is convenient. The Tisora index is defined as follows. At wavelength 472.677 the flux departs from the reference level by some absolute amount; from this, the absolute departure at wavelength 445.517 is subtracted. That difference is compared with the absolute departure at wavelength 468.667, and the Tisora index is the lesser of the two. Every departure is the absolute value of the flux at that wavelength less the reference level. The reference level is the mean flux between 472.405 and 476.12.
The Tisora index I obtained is -1.0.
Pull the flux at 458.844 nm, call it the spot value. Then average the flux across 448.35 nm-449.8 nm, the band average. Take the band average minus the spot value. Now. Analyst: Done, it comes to -0.34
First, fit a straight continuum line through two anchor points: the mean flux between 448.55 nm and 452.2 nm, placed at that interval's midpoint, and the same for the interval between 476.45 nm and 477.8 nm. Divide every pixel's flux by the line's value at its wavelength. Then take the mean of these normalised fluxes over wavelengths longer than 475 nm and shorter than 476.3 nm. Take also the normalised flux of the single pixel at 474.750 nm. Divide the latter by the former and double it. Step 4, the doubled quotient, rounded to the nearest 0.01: 2.12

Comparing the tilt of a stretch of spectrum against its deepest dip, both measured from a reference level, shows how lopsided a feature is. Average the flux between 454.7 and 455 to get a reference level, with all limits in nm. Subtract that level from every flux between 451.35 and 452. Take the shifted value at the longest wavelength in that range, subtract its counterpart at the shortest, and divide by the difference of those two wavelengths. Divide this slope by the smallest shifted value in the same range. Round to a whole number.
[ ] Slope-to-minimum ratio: 1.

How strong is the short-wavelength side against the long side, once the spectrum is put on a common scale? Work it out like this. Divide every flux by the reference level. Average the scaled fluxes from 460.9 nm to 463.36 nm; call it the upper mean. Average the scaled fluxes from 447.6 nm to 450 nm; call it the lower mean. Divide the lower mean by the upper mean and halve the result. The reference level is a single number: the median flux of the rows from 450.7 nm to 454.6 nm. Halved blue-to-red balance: 0.4861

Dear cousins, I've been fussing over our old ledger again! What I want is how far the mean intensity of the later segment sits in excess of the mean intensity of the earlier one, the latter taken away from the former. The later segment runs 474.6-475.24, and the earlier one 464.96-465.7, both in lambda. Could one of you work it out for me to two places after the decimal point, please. 0.42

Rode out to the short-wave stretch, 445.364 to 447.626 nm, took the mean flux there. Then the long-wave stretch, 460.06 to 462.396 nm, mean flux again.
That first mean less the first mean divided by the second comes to 3.63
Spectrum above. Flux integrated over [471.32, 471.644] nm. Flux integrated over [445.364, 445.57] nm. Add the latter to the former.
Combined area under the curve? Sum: 2.37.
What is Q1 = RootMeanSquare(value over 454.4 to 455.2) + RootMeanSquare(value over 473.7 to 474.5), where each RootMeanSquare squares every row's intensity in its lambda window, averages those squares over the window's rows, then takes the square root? 9.83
